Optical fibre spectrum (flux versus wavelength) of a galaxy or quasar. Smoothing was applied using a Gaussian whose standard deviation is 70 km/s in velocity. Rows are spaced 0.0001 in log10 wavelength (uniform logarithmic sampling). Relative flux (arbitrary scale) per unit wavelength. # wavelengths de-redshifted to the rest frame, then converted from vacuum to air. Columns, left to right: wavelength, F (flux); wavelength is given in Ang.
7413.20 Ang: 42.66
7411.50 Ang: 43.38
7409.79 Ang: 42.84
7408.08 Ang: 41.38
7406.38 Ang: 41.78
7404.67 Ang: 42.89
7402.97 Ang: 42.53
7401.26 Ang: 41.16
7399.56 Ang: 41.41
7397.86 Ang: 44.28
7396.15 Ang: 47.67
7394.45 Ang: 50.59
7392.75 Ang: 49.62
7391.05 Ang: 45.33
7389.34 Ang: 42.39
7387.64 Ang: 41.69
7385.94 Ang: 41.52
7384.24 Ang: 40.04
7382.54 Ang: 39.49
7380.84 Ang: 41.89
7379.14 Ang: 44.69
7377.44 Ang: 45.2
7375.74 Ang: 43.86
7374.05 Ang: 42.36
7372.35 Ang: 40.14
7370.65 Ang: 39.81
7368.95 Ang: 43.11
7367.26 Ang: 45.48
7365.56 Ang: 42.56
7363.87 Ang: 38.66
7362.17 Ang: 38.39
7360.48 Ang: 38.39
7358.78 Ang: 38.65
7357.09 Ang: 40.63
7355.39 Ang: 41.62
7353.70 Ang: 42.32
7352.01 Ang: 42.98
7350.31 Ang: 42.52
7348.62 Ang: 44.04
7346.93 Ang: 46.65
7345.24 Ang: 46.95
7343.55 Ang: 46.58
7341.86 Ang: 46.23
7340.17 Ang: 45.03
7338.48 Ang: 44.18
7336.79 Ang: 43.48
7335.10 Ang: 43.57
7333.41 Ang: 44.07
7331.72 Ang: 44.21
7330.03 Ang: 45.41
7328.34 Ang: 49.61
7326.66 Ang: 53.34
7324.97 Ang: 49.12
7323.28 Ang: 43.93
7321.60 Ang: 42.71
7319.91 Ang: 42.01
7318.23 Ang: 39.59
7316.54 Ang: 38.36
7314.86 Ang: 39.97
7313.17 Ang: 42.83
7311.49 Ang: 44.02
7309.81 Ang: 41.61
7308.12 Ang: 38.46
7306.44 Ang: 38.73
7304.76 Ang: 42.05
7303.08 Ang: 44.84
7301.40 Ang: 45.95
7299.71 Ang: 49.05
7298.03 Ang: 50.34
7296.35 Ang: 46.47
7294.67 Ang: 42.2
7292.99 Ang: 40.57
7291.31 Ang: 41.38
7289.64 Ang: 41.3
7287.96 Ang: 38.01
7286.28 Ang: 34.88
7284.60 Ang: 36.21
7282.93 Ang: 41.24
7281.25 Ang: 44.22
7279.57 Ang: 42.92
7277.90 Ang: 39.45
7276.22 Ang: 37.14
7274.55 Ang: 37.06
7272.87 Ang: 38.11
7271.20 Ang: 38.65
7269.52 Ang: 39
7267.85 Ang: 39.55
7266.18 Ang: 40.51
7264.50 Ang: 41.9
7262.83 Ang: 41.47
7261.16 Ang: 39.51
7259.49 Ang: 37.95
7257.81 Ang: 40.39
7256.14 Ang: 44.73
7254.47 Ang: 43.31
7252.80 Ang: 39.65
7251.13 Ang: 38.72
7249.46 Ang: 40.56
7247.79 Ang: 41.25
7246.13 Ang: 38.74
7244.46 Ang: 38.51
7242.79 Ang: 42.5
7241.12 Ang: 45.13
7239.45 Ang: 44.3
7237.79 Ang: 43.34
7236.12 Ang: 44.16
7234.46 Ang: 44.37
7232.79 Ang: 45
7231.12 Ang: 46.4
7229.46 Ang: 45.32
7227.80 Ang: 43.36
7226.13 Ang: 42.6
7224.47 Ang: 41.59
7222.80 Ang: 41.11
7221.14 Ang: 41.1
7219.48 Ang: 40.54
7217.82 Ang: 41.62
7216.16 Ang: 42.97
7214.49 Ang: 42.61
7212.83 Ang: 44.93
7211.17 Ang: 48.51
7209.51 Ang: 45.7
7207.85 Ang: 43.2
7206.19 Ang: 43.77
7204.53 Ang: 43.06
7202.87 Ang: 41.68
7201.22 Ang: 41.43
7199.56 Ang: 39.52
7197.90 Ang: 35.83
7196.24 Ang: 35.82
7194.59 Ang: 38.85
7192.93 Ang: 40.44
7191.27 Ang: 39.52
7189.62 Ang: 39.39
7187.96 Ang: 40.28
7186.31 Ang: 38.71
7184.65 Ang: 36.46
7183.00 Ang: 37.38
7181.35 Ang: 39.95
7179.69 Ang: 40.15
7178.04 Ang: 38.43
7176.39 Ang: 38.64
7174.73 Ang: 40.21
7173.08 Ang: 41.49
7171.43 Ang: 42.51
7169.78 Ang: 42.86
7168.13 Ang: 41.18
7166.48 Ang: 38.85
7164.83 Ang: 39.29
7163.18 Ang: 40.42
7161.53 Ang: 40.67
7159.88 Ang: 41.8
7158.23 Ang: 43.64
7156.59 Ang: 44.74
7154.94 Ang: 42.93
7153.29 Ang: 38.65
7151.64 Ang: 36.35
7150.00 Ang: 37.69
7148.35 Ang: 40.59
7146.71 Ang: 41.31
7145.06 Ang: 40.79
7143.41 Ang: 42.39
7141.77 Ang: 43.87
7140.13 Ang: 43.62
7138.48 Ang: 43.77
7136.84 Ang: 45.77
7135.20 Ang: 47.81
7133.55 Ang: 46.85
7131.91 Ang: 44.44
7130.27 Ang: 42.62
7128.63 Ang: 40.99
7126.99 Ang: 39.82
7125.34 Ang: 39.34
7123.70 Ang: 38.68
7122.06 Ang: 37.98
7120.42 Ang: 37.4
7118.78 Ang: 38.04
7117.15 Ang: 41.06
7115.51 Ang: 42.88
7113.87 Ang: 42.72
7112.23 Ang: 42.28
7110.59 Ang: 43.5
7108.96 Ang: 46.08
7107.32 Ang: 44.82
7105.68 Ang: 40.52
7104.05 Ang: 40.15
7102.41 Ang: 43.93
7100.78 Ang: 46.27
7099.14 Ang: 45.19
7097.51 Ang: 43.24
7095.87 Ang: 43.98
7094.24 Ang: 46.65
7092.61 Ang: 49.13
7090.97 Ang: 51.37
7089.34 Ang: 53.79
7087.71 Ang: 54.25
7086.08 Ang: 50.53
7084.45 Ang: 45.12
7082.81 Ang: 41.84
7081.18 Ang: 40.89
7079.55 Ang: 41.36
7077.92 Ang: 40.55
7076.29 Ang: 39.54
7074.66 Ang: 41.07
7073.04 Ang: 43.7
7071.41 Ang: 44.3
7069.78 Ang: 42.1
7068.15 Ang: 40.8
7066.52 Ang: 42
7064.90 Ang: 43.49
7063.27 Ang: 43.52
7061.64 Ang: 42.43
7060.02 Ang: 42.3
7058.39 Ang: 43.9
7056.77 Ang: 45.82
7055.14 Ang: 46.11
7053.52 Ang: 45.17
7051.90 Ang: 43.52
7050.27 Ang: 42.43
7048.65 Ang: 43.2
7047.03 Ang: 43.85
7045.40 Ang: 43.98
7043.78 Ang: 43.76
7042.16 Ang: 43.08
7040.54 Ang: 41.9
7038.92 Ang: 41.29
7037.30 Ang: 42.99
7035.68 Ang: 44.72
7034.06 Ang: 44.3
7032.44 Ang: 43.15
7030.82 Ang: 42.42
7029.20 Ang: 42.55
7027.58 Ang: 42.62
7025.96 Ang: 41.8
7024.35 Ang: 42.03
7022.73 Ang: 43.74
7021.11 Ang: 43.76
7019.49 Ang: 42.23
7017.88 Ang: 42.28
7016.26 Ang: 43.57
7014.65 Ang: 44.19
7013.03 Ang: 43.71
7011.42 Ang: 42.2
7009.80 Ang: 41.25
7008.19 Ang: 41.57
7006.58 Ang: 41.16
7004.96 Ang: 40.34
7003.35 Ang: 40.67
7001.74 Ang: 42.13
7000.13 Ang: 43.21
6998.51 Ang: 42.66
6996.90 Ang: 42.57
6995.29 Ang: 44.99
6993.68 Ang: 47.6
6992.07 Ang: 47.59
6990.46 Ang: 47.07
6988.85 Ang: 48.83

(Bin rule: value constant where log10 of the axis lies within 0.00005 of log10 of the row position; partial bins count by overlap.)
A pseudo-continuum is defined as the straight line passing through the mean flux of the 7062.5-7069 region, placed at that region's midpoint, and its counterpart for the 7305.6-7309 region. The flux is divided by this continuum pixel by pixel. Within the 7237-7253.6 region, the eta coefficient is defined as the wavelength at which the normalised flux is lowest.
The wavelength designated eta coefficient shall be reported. 7244.46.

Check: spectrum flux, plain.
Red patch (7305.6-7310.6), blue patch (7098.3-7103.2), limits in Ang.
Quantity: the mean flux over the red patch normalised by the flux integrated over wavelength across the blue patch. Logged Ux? 0.179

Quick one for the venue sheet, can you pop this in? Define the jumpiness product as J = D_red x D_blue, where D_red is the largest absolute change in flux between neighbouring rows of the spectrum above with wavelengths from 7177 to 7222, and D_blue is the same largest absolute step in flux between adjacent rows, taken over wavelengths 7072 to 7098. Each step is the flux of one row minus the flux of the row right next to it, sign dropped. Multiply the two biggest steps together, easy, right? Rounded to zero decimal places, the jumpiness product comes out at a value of 20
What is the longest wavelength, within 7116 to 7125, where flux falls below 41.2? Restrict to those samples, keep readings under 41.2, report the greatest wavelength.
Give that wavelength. 7123.70 Ang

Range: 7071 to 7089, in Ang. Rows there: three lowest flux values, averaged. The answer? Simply 40.3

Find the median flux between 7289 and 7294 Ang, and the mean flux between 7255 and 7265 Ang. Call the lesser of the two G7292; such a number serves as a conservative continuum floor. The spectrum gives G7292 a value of 41.0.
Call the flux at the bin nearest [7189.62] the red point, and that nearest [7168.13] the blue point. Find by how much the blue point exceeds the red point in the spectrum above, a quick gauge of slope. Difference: 1.8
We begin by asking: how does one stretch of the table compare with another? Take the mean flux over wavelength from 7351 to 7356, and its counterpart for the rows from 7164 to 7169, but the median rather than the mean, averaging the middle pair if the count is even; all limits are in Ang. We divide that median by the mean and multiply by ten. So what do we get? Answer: 9.3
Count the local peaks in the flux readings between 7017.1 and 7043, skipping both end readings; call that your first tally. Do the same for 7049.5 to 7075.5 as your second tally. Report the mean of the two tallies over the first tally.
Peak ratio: 1.00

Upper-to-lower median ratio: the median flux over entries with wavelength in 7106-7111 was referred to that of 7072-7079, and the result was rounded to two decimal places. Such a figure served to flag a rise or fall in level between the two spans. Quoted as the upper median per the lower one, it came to 1.10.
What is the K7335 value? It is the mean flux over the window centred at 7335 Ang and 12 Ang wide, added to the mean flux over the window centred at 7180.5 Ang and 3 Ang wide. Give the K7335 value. 84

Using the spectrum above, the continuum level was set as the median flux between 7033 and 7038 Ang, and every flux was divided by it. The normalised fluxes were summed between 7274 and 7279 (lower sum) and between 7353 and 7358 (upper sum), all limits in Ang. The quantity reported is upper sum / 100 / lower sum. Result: 0.0110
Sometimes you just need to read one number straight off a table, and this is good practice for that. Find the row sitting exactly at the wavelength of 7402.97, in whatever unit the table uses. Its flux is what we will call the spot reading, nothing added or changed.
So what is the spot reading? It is 42.53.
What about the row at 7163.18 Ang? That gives 40.42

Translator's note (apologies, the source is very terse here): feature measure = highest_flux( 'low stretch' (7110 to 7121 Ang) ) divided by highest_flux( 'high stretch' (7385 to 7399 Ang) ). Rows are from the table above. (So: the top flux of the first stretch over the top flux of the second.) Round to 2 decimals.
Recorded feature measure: 0.86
